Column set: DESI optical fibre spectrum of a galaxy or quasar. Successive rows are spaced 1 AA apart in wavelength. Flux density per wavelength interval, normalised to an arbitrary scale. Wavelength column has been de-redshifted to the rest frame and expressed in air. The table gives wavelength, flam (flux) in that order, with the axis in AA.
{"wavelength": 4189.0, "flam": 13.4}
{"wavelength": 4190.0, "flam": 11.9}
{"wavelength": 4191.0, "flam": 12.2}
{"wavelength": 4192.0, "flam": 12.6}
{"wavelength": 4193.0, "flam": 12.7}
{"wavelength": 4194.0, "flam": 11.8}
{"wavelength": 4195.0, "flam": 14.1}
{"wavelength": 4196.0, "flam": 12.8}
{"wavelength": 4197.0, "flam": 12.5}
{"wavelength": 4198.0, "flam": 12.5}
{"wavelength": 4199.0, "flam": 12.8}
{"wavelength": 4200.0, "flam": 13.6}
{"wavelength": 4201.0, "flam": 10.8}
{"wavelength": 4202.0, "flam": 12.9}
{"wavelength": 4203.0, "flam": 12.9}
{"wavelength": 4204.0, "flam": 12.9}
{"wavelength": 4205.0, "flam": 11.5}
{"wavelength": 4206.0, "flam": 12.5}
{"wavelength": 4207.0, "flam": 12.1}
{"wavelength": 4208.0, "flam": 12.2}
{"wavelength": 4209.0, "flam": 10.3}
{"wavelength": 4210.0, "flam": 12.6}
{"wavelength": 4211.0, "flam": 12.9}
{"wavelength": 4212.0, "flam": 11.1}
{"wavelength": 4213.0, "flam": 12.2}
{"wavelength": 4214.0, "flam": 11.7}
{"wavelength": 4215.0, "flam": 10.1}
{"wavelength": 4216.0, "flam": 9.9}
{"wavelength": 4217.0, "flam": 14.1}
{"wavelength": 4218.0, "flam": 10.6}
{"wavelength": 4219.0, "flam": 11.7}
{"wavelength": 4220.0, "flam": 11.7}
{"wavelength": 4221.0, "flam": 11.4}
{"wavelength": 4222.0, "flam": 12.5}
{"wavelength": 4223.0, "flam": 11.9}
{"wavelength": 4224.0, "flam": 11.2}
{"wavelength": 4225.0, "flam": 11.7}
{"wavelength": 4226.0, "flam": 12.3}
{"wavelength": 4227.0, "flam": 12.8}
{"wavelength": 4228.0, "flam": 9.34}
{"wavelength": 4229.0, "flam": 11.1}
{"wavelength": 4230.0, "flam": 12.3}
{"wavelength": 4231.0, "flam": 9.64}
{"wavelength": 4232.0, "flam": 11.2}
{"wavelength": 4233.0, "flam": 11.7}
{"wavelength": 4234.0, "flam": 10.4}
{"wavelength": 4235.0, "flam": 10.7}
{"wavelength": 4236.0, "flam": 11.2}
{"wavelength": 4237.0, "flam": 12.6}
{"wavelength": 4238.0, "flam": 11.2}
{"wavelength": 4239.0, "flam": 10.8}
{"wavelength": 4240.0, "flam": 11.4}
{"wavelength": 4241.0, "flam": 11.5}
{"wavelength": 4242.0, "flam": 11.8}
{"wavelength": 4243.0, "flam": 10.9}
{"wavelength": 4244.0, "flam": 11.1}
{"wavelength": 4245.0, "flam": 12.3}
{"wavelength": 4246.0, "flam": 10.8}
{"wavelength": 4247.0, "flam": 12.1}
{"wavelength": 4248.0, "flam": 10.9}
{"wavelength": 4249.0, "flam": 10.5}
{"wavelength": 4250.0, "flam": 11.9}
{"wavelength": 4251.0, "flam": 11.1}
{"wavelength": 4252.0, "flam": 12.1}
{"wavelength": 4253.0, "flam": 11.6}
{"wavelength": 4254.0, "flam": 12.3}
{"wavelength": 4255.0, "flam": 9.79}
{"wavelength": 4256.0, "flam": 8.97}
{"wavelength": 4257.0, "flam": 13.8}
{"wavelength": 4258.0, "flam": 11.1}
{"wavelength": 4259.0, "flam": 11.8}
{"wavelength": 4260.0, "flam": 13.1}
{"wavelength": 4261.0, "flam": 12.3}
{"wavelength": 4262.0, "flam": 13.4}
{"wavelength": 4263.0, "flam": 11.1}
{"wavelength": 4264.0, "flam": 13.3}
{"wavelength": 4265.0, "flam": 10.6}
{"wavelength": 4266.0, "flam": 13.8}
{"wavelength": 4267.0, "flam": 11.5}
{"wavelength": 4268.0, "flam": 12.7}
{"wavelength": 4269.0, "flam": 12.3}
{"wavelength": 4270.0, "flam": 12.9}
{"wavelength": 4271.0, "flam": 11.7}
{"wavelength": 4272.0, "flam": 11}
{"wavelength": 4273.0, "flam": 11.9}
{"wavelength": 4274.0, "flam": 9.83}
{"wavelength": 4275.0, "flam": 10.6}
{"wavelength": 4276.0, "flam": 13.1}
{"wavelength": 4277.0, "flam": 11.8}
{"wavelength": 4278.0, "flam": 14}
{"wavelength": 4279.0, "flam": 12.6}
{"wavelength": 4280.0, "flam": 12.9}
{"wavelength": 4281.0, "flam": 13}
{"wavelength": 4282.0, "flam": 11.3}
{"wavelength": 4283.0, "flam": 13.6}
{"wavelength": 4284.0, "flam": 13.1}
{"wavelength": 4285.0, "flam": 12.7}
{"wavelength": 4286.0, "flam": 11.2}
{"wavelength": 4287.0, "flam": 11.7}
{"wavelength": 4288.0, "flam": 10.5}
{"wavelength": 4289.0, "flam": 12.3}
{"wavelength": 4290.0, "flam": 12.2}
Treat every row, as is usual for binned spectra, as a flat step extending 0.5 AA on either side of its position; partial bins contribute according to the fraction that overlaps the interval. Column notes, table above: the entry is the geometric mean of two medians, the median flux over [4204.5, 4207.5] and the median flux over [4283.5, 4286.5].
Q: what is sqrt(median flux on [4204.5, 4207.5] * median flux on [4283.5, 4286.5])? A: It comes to 12.4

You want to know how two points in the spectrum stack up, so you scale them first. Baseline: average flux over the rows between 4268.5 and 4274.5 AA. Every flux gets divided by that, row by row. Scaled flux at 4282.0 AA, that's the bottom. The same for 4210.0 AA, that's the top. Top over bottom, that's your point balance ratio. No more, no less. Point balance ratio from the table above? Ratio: 1.12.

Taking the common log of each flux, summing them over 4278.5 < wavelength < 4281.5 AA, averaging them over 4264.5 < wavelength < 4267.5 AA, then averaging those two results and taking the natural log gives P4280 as 0.789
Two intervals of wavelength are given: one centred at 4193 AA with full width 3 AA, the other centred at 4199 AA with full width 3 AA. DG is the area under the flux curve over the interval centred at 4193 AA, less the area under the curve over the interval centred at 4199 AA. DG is -1.8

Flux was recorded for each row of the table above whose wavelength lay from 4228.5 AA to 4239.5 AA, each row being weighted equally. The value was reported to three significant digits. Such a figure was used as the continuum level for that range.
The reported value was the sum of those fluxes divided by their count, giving 11.2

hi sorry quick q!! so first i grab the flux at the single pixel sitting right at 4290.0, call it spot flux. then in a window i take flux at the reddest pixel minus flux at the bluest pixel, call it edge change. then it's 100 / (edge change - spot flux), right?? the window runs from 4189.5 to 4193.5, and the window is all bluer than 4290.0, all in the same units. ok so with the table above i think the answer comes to -8.8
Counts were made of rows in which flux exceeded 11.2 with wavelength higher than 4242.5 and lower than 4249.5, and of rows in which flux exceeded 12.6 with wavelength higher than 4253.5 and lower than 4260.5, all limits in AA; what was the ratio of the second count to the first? 1.0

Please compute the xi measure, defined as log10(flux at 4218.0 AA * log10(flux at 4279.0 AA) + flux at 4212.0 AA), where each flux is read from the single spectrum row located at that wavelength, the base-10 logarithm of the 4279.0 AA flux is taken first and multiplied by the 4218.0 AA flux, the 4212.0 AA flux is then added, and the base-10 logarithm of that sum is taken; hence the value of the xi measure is 1.36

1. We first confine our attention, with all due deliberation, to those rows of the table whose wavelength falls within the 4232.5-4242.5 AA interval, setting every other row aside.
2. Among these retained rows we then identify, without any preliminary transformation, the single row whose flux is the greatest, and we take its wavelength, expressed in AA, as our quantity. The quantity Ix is 4237.0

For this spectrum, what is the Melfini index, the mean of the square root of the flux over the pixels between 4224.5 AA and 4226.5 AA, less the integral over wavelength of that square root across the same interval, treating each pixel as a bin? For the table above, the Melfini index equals -3.46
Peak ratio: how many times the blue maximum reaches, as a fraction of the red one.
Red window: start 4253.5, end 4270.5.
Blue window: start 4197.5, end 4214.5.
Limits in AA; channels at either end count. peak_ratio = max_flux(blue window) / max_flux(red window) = 0.99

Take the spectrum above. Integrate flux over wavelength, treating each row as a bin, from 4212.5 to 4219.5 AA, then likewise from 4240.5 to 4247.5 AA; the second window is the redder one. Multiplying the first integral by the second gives 6464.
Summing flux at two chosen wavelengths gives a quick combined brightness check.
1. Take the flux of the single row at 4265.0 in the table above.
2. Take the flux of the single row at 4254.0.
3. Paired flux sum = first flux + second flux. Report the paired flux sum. 22.9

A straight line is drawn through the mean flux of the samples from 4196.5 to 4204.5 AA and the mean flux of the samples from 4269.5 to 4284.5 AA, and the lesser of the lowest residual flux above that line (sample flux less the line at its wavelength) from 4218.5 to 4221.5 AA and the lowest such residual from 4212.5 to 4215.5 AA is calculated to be -2.44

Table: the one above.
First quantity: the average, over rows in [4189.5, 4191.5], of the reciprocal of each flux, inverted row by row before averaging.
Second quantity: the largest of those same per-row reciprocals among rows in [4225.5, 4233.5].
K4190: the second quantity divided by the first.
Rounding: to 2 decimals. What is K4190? 1.29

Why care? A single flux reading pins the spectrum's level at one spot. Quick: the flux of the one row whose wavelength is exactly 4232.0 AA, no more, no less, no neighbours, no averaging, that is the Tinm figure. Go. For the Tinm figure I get 11.2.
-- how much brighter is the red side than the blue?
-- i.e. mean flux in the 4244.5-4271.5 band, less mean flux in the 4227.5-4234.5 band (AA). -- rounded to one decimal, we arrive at 1.0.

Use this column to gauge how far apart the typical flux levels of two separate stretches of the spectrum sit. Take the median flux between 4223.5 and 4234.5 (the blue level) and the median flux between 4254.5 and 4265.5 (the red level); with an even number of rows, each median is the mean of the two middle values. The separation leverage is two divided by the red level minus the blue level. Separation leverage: 3.3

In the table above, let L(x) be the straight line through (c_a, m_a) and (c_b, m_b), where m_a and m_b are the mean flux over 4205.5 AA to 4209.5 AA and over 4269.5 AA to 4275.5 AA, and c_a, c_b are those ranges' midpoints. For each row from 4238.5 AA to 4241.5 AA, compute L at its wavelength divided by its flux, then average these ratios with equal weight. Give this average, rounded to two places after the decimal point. 1.03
